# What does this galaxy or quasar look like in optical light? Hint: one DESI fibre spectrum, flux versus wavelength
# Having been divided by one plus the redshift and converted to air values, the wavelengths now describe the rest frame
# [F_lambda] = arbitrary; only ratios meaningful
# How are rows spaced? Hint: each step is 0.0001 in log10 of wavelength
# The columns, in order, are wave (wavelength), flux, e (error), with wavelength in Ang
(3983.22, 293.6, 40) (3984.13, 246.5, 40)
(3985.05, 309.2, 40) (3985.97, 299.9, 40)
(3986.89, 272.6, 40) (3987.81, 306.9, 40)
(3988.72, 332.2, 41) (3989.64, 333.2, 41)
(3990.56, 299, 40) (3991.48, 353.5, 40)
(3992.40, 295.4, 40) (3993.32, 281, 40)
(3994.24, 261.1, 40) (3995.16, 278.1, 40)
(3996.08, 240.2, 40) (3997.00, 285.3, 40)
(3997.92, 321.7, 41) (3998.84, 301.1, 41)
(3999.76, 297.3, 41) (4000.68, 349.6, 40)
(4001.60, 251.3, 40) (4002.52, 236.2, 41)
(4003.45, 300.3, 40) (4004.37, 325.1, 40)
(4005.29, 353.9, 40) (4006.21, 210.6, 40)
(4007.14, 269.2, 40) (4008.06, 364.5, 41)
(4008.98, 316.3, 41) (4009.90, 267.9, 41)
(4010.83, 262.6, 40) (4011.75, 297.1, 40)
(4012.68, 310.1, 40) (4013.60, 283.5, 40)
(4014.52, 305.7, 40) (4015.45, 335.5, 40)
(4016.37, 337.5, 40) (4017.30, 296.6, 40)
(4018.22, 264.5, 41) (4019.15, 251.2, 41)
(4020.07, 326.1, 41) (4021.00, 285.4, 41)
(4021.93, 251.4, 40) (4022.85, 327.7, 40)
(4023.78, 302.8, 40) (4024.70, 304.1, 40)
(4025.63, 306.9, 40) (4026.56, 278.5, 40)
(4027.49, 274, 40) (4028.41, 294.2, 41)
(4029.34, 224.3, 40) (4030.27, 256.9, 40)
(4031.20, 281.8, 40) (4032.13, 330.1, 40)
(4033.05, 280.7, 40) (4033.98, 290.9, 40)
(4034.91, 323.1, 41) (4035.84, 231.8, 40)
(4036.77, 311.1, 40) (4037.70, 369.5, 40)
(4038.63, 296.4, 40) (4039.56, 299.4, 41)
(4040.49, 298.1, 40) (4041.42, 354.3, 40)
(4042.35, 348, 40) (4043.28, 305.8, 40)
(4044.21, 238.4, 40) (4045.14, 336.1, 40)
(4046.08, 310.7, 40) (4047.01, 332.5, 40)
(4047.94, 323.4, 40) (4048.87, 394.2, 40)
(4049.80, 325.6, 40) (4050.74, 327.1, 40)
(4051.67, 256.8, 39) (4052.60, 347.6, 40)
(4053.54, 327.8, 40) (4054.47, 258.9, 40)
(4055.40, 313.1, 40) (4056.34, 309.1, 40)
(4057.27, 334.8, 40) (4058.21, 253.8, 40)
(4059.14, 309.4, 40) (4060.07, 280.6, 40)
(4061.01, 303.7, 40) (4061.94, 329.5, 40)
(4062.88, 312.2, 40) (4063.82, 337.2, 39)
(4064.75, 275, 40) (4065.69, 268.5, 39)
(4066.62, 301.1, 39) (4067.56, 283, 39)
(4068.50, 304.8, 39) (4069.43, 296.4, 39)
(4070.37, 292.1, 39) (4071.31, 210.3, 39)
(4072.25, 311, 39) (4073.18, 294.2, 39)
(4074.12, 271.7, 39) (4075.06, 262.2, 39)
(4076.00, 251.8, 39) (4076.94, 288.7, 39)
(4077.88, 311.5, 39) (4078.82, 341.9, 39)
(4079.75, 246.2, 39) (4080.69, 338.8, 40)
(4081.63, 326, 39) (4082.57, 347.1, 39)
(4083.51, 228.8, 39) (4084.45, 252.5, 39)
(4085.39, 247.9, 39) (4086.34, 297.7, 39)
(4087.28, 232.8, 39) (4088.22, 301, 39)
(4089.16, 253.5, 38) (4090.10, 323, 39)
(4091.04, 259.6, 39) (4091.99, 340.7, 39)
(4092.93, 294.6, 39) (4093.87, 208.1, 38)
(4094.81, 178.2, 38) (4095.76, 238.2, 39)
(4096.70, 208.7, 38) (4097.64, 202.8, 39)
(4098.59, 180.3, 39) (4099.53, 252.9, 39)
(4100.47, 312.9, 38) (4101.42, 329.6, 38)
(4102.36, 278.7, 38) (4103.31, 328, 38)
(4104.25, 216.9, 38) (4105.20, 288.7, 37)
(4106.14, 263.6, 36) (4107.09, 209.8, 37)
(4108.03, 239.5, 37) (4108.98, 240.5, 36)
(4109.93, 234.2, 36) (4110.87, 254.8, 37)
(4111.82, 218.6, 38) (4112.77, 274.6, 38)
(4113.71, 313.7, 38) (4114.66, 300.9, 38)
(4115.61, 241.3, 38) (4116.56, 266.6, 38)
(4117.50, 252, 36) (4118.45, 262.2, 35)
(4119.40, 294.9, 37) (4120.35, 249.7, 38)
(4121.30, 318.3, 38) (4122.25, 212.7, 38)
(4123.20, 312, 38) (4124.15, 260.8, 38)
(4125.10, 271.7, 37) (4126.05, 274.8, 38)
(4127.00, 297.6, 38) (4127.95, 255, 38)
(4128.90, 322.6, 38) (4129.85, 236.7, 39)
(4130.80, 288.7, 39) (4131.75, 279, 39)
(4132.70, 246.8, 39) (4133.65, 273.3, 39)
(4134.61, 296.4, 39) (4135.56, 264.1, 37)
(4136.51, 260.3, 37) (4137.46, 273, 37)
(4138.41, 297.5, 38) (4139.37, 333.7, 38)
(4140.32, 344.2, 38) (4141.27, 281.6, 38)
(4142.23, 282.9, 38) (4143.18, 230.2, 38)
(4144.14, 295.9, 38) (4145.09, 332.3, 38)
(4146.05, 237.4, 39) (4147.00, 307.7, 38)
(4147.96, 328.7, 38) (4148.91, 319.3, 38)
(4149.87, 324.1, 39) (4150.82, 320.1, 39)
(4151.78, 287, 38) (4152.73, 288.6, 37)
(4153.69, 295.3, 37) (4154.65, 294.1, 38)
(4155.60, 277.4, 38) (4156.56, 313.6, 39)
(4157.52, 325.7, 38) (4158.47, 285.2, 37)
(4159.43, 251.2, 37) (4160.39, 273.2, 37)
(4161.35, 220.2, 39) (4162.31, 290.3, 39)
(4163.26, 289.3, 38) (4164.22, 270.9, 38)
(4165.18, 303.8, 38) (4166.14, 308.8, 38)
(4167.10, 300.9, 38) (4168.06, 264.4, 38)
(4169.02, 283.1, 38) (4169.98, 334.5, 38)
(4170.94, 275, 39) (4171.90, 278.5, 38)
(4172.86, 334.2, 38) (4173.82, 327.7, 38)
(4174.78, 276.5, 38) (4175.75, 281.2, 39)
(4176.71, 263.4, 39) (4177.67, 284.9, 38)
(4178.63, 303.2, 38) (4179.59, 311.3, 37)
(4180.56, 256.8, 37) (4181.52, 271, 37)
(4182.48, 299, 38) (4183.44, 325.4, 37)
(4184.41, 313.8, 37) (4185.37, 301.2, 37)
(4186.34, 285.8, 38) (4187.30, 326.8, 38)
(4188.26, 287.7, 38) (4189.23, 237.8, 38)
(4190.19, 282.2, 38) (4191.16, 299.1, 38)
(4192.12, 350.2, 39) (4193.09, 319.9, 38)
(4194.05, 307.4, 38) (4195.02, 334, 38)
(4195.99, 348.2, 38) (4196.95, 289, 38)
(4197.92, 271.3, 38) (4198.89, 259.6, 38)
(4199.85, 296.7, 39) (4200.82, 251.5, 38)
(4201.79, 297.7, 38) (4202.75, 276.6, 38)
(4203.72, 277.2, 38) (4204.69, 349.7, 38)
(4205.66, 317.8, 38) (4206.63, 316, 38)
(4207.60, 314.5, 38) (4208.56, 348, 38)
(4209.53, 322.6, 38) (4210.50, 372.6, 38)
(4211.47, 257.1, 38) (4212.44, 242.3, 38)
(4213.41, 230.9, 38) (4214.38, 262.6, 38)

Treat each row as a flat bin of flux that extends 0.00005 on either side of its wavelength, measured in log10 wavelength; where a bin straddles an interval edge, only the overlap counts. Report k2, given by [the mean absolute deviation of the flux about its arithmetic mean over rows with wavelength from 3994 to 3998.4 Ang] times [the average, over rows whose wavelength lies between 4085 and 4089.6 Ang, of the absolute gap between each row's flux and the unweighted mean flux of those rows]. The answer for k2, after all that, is 559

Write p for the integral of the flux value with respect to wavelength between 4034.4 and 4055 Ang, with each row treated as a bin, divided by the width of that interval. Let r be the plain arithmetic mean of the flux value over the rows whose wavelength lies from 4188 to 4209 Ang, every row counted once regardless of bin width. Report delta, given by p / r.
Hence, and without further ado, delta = 1.04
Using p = 314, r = 301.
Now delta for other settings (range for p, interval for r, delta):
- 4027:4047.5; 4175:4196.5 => 1.00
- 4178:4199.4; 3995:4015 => 1.02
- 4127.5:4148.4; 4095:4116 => 1.11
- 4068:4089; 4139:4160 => 0.95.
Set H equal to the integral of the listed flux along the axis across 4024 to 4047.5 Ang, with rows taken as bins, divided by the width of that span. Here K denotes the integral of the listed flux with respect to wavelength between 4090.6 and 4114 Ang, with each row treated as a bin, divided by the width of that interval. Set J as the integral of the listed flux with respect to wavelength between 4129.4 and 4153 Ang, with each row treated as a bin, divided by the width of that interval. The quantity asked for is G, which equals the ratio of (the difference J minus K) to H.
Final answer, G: 0.12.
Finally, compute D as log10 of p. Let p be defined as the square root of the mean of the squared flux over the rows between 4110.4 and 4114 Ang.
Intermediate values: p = 268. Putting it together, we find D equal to 2.43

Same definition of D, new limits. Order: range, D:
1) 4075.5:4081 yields 2.48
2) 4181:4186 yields 2.48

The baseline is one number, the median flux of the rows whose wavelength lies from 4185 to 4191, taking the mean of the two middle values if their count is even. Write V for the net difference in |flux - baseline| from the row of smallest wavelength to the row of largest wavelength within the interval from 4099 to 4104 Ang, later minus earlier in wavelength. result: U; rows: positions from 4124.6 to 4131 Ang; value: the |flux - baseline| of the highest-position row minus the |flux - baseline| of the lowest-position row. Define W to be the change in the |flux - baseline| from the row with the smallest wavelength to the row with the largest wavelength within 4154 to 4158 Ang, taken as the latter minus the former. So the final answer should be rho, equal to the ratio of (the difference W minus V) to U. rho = -2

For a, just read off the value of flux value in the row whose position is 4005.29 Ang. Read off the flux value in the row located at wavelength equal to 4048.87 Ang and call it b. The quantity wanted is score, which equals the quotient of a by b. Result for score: 0.90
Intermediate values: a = 353.9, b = 394.2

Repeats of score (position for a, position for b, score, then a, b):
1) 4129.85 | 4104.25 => 1.09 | 236.7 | 216.9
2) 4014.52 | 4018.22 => 1.16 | 305.7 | 264.5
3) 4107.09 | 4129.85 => 0.89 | 209.8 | 236.7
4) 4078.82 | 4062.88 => 1.10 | 341.9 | 312.2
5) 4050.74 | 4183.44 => 1.01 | 327.1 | 325.4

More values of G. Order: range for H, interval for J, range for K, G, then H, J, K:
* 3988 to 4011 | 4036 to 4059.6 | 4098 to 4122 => 0.17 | 296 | 314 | 264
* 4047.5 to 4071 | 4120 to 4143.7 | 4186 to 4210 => -0.08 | 306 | 279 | 303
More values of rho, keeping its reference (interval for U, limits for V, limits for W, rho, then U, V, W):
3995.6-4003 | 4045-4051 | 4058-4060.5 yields -4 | 4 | -9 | -27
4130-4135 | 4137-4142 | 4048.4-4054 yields -8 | 8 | -9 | -66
